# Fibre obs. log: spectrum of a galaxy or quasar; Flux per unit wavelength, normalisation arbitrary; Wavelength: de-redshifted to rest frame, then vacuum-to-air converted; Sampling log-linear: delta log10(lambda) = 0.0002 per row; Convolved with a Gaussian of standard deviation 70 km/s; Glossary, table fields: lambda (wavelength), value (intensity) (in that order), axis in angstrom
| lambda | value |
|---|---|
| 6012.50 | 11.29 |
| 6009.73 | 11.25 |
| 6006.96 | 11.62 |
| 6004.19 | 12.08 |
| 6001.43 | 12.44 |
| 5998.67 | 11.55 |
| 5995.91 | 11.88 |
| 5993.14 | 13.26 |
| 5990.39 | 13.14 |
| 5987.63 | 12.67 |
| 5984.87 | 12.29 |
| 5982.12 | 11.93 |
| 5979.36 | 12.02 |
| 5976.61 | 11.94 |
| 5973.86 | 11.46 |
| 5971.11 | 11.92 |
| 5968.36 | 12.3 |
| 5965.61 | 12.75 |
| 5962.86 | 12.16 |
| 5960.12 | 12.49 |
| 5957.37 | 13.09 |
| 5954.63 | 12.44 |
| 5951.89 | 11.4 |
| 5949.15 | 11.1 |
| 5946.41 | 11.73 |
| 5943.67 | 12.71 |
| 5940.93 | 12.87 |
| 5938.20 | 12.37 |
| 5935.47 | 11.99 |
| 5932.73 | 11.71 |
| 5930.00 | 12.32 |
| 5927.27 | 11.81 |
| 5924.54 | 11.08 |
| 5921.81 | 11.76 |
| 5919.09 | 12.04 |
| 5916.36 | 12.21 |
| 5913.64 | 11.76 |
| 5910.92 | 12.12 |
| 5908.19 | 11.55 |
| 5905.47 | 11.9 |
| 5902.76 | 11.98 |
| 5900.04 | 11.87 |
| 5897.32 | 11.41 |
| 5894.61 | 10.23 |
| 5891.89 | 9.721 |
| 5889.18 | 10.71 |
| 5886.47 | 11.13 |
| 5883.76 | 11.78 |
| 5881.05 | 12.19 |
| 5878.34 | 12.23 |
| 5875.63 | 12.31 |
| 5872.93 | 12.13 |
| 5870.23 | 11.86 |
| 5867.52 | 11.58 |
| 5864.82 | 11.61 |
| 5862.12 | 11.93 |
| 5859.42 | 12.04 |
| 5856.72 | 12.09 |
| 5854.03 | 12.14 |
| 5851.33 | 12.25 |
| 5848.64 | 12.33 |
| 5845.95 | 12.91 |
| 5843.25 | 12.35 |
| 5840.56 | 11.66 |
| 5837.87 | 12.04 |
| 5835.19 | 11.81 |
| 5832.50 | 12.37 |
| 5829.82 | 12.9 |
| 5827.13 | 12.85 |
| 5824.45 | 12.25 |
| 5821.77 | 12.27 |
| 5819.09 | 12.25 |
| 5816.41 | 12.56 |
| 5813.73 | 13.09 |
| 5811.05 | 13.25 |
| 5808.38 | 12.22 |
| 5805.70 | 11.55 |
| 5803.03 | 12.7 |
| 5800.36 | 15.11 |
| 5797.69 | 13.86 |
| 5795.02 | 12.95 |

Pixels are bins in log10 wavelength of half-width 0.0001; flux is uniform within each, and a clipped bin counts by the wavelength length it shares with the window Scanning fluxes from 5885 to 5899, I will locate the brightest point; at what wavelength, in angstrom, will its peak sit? 5897.32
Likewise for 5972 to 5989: 5987.63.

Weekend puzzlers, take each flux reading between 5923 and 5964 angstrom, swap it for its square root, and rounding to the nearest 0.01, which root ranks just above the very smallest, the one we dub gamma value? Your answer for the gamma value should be 3.33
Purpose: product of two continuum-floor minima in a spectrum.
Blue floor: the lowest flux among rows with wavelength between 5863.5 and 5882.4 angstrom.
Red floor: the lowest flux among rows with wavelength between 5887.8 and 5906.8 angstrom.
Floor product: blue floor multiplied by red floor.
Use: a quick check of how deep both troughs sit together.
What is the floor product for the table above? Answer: 113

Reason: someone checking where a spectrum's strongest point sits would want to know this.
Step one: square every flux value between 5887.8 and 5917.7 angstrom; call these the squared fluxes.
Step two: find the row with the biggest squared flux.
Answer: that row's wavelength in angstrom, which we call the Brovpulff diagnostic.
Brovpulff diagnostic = 5916.36 angstrom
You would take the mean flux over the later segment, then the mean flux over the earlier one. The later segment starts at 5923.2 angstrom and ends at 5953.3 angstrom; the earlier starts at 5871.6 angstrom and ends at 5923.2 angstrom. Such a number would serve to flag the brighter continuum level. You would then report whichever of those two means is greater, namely 11.92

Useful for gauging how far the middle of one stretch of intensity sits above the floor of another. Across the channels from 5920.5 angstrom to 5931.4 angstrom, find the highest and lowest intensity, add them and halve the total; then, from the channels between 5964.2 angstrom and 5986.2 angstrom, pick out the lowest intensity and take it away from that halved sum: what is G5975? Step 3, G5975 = 0.2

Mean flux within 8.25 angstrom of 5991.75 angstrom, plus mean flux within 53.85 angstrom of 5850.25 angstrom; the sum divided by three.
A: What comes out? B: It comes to 8.20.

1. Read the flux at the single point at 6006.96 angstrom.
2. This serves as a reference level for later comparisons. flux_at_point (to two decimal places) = 11.62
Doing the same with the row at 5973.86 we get 11.46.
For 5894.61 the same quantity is 10.23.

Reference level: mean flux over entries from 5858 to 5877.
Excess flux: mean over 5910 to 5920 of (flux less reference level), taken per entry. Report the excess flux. 0.11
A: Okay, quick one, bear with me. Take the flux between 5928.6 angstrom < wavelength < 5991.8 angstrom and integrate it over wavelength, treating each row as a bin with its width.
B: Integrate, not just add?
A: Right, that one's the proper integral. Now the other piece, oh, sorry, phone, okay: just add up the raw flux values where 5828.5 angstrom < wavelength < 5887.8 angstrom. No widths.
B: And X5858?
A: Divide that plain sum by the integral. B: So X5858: 0.34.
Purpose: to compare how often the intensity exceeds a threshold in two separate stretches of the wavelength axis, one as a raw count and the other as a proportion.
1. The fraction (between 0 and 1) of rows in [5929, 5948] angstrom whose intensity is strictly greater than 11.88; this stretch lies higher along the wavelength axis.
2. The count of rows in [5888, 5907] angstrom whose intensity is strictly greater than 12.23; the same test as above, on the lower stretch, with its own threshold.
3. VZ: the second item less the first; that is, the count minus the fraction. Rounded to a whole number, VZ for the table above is -1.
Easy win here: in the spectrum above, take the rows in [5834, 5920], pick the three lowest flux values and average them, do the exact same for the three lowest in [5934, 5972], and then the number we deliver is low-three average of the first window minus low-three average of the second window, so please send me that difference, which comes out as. -1.2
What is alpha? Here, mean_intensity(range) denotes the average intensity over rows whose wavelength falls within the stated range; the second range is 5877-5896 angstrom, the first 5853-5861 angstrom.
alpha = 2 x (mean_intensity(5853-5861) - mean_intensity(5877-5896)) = 1.9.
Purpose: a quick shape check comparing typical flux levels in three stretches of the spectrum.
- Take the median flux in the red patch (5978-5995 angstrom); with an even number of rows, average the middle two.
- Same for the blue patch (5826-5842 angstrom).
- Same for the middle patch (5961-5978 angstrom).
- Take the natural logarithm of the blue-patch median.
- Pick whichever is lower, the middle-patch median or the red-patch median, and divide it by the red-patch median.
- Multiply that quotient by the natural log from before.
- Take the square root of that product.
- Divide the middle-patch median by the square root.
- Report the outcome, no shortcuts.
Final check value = 7.75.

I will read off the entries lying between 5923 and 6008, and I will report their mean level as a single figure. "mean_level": 12.1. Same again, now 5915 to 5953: 11.9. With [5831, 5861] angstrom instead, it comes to 12.2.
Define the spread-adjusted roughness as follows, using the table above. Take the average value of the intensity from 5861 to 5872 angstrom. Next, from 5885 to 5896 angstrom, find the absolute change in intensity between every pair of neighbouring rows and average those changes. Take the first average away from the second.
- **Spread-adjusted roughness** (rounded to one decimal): -11.1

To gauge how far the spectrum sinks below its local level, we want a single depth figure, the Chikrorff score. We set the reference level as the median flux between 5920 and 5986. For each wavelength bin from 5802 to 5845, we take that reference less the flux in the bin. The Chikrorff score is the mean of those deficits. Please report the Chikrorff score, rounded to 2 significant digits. -0.38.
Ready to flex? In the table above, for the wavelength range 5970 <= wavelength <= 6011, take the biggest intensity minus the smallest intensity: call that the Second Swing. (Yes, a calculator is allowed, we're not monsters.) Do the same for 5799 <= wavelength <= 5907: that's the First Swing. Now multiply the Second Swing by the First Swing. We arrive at 10.8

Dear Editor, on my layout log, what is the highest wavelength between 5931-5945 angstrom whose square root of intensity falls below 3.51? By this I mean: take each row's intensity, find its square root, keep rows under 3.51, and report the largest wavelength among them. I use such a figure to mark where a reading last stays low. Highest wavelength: 5935.47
